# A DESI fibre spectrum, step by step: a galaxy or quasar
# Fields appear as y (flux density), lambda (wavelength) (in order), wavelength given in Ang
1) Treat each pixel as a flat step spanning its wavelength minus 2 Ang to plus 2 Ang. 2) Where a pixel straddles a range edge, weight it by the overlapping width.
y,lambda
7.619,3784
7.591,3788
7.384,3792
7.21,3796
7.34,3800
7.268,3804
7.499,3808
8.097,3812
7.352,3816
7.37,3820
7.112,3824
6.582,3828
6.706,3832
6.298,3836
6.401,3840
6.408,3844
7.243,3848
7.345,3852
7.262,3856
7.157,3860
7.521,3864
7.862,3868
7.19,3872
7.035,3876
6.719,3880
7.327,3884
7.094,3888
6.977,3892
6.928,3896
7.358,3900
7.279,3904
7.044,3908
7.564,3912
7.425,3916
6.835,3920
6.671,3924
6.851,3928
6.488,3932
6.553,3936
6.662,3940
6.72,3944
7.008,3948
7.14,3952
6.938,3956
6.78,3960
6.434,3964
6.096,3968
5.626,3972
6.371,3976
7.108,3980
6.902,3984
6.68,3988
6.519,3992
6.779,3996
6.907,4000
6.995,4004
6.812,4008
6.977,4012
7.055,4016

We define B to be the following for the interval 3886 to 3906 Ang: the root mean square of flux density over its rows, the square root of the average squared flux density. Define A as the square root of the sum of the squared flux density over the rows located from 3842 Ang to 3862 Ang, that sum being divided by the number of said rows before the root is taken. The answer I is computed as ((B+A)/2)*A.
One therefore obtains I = 50.4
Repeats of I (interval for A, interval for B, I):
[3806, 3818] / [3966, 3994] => 54.1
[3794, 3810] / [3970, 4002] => 51.1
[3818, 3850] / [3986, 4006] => 45.9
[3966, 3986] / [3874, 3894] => 43.4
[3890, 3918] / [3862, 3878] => 52.9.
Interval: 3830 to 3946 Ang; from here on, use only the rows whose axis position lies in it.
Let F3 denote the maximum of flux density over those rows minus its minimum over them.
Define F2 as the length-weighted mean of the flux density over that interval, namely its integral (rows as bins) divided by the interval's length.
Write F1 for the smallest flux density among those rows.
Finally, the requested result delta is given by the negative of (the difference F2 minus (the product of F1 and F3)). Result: 2.9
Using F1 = 6.298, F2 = 7.0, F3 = 1.56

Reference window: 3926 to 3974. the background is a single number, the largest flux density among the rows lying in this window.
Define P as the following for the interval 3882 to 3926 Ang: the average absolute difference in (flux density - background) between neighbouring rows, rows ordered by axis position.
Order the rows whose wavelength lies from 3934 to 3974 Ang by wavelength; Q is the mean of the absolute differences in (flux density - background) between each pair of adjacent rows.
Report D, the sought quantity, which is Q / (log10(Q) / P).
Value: -0.09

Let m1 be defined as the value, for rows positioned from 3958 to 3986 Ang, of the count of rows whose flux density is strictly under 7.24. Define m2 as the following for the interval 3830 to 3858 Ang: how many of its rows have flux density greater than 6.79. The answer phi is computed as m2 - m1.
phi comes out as -4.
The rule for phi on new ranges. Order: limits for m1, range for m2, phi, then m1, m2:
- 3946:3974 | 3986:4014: -3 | 7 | 4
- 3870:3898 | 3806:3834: -1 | 6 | 5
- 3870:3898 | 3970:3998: -4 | 6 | 2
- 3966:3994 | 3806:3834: -2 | 7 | 5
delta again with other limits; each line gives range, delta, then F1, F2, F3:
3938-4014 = 1.8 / 5.626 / 6.7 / 1.51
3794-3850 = 4.3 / 6.298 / 7.1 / 1.80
